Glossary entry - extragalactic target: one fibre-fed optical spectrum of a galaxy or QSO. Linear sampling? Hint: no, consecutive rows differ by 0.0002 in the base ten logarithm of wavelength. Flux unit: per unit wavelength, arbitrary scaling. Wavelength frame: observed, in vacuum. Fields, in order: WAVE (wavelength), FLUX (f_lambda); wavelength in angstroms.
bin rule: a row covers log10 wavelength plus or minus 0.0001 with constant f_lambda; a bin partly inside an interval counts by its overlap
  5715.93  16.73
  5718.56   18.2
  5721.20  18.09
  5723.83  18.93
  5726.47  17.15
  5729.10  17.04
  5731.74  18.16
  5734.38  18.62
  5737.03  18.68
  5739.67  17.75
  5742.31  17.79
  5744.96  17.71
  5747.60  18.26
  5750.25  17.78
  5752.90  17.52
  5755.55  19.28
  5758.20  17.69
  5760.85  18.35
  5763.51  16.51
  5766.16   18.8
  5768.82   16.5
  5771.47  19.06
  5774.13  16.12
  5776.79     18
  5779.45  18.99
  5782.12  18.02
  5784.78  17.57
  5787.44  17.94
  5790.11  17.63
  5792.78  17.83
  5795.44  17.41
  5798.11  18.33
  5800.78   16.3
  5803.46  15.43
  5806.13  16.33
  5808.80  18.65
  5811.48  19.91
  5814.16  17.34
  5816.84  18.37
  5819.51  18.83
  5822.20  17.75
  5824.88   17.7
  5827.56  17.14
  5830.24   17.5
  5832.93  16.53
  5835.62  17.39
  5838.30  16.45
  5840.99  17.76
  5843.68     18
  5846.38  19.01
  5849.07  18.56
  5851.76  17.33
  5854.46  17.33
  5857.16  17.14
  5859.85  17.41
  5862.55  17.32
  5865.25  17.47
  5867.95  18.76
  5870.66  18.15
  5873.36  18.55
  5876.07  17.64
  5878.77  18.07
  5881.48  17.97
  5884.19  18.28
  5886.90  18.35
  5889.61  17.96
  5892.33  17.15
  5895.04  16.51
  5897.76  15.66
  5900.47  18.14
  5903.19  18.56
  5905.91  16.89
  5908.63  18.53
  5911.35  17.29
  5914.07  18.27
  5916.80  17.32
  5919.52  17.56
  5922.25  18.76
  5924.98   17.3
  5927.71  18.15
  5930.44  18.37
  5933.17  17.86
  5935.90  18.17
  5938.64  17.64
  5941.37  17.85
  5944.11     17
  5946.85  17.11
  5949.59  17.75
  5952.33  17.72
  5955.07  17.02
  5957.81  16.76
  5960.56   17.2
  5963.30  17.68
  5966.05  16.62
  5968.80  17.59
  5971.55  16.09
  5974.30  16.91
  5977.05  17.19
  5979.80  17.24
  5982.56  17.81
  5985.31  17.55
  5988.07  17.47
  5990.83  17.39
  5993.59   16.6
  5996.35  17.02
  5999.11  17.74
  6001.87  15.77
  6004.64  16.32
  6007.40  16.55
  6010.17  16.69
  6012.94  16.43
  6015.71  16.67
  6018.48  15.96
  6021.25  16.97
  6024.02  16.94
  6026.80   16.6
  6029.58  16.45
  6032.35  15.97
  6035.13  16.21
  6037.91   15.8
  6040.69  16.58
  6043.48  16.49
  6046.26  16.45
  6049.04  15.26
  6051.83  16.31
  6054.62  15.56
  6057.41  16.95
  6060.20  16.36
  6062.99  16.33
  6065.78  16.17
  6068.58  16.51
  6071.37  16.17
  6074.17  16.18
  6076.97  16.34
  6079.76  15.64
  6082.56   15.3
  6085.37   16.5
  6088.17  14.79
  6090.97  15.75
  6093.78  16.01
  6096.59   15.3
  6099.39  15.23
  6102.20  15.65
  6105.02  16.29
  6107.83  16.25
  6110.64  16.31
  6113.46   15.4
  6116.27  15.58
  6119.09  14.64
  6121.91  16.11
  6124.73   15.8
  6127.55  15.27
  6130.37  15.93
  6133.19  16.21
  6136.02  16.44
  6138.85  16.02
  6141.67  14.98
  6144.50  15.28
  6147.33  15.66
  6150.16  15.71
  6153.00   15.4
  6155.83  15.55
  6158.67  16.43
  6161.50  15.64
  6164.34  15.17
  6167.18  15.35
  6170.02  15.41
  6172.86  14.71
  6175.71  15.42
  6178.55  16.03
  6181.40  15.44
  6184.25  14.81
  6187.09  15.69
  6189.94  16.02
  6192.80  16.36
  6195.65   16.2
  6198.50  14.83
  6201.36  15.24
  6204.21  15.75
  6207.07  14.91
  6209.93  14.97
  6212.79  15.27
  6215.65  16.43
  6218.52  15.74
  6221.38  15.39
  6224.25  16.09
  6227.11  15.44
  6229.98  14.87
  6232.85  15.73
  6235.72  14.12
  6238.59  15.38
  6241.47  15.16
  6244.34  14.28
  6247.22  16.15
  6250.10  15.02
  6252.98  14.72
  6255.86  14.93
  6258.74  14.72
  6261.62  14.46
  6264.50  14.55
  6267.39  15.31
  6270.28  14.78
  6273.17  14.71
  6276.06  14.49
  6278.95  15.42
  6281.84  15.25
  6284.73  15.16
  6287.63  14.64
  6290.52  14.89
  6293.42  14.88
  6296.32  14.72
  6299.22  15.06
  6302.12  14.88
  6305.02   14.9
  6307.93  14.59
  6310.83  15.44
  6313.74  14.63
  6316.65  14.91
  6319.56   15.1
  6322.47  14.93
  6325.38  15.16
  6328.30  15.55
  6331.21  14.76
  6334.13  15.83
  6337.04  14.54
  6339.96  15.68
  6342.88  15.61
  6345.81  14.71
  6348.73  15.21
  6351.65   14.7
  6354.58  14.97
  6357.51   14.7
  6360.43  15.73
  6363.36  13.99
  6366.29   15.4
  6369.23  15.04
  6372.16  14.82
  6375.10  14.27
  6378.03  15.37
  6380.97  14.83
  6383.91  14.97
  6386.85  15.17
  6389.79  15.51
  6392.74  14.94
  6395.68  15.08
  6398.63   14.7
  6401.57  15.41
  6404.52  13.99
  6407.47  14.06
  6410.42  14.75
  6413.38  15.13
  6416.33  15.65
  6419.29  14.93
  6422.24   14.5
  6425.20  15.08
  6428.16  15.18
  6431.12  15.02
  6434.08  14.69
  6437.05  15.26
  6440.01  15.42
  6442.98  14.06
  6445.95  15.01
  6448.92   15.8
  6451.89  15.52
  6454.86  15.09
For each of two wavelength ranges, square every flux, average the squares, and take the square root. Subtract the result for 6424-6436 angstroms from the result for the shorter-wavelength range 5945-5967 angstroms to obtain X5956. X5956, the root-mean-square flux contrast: 2.2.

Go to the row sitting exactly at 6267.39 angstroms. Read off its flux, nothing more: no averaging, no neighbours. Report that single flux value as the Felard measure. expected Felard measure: 15.31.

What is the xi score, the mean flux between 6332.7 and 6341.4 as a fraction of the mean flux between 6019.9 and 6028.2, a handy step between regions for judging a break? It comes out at 0.91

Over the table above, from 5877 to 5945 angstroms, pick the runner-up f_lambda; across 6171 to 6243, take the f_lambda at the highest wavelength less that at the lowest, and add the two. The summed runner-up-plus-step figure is 19.0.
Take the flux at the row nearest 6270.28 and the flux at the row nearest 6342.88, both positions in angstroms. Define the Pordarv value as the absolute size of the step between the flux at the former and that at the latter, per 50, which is 0.017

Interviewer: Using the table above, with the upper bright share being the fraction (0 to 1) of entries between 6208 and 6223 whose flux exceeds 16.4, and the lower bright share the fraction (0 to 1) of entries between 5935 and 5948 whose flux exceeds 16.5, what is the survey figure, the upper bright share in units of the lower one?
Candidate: 0.20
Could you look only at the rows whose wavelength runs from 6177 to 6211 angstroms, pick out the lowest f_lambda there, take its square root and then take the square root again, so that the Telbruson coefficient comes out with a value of 1.962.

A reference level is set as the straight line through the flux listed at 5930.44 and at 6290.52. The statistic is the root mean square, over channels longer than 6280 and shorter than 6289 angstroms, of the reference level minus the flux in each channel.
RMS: 0.3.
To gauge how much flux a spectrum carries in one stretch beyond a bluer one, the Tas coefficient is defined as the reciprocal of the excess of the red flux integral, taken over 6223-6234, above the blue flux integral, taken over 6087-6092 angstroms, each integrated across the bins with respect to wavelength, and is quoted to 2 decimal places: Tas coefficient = 0.01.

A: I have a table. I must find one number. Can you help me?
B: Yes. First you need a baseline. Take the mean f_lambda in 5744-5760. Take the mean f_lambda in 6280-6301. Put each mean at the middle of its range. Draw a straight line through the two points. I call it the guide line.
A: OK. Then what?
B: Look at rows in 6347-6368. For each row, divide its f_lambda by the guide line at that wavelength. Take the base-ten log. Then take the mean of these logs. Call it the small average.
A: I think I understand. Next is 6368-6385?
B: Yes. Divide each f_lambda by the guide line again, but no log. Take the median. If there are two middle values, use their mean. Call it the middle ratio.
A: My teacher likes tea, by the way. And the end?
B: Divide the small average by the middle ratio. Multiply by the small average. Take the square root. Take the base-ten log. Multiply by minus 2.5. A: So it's 4.9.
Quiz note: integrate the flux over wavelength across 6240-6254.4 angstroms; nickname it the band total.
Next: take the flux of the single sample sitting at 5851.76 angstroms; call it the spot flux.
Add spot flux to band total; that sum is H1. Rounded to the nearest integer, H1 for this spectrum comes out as 234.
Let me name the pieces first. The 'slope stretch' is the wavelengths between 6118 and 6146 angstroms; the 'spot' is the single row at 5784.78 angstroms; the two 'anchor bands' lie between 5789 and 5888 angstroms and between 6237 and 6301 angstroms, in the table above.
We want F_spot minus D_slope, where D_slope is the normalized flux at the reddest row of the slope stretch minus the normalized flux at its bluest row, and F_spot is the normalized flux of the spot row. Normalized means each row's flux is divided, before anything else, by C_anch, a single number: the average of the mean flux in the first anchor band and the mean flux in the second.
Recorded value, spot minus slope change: 1.04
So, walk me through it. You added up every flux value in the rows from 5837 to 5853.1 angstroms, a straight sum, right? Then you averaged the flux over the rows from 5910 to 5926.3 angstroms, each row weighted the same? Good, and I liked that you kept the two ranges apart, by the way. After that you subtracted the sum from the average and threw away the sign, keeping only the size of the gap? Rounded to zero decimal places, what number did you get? 89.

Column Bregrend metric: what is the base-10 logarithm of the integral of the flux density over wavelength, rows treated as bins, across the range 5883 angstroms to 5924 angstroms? 2.86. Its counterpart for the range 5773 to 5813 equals 2.85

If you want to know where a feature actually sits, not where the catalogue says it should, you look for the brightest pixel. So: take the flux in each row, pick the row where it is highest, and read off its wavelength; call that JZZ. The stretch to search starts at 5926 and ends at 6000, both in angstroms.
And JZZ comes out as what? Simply 5930.44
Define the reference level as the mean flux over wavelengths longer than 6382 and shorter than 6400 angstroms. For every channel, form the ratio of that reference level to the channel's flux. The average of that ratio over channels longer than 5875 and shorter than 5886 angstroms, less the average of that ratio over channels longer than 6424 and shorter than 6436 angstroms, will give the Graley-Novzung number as -0.167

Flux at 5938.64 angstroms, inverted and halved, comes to 0.0283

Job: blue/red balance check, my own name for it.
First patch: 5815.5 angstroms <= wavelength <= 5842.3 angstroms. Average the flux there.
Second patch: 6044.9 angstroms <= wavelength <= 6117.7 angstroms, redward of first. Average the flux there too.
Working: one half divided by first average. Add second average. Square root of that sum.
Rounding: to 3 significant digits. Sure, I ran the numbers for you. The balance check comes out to 4.00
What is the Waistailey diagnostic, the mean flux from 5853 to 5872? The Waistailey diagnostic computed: 18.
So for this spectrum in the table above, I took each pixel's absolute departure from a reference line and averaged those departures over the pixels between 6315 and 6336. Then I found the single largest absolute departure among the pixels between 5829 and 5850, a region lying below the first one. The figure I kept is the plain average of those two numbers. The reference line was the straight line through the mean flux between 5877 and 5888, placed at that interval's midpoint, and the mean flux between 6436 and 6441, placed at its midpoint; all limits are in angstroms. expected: 1.34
